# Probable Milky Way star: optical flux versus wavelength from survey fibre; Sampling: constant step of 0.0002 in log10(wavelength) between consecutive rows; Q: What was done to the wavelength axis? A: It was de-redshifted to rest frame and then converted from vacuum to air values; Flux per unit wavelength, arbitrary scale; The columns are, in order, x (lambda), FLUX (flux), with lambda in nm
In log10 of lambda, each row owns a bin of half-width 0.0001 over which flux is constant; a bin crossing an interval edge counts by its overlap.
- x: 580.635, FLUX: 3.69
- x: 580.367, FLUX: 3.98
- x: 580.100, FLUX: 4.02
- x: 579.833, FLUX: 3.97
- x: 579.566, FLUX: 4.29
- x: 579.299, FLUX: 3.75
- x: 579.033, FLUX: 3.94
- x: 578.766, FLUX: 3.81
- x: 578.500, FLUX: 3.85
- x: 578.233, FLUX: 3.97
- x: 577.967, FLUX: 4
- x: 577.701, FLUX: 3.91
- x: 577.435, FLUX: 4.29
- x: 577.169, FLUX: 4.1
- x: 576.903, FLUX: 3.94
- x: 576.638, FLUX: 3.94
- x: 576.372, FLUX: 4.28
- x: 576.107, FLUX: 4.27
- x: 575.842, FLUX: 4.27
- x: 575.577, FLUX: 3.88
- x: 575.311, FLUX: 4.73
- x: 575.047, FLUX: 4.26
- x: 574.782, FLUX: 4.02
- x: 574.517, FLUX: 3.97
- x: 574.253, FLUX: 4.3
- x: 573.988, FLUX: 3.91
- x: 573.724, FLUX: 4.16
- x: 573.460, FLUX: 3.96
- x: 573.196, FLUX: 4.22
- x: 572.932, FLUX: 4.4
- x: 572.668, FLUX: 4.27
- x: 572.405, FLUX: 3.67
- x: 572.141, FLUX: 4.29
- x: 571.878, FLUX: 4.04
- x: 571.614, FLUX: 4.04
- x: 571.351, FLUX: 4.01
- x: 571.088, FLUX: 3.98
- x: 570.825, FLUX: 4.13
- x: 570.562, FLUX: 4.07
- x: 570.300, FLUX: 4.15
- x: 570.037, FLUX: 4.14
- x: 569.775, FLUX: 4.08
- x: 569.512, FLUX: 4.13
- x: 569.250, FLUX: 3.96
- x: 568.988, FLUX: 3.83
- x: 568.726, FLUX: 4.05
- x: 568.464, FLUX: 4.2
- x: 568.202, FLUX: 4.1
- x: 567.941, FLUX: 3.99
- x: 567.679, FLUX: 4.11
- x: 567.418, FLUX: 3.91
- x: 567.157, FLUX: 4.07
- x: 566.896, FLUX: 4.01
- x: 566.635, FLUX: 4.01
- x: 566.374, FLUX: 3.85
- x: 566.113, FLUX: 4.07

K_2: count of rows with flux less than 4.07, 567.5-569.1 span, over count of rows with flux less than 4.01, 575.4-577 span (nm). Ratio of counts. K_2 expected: 1.0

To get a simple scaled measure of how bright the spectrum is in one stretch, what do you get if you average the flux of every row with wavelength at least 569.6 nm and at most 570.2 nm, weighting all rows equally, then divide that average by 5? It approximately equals 0.822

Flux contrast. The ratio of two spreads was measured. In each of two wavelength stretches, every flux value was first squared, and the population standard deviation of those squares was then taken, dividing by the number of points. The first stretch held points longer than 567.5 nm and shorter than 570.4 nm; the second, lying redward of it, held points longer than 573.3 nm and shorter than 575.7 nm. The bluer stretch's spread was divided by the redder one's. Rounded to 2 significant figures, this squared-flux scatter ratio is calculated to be 0.37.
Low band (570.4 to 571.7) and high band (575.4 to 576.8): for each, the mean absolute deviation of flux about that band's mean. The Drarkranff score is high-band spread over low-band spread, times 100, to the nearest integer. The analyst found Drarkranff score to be 404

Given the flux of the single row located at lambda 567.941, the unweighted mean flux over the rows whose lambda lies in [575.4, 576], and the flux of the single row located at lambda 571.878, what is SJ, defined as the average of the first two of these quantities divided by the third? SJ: 1.00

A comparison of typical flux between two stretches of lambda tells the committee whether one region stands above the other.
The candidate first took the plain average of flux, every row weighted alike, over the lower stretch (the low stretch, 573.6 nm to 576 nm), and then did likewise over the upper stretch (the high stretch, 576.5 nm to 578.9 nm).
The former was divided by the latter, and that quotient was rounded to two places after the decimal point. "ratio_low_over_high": 1.05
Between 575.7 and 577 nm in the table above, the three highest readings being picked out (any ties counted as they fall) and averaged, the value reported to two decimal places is 4.27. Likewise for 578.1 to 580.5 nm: 4.10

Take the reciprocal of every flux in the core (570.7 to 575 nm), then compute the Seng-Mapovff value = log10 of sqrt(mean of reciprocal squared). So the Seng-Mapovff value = -0.6100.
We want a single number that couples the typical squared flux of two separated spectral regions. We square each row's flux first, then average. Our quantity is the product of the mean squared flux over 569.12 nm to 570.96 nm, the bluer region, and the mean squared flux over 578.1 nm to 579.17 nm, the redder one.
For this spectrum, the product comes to 254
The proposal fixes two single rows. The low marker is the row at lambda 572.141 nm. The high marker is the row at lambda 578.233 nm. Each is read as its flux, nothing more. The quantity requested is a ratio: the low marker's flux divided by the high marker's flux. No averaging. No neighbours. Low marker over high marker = 1.08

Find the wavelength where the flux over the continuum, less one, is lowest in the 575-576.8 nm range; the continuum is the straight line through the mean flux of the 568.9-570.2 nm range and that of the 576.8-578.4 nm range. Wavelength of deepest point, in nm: 575.577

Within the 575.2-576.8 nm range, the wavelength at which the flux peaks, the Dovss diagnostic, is 575.311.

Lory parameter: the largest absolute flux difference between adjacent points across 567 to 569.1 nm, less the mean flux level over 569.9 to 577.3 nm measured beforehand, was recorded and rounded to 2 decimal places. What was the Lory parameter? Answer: -3.90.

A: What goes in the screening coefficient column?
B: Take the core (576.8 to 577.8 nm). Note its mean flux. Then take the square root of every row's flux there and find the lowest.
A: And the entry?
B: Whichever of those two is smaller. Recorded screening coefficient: 1.98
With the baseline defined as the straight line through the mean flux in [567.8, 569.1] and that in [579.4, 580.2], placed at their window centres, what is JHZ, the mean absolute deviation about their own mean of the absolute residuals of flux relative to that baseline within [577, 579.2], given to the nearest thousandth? 0.066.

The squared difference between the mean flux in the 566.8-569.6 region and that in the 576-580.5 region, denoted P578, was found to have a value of 0.0002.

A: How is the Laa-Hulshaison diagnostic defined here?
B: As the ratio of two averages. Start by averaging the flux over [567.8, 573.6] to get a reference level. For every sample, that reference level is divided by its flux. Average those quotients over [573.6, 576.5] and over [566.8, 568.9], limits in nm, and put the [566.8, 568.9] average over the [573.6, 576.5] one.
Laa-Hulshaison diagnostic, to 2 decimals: 1.03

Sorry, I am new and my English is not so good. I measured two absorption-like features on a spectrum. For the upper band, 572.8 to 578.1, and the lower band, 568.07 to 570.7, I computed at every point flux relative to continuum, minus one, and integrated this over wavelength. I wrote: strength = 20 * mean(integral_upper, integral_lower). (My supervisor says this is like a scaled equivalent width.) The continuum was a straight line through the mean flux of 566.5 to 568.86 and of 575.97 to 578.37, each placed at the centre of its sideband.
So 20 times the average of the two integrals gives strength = 1.0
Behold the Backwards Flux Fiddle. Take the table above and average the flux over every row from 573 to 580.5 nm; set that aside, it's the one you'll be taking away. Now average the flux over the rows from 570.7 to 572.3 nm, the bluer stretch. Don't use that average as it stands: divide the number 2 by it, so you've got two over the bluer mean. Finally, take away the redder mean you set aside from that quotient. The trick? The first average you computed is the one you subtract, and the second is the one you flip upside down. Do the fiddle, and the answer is -3.58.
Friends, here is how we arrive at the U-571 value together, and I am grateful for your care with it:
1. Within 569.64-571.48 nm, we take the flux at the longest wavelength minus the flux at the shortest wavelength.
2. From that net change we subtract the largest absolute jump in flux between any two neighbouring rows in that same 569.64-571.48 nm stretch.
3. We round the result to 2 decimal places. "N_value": -0.22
